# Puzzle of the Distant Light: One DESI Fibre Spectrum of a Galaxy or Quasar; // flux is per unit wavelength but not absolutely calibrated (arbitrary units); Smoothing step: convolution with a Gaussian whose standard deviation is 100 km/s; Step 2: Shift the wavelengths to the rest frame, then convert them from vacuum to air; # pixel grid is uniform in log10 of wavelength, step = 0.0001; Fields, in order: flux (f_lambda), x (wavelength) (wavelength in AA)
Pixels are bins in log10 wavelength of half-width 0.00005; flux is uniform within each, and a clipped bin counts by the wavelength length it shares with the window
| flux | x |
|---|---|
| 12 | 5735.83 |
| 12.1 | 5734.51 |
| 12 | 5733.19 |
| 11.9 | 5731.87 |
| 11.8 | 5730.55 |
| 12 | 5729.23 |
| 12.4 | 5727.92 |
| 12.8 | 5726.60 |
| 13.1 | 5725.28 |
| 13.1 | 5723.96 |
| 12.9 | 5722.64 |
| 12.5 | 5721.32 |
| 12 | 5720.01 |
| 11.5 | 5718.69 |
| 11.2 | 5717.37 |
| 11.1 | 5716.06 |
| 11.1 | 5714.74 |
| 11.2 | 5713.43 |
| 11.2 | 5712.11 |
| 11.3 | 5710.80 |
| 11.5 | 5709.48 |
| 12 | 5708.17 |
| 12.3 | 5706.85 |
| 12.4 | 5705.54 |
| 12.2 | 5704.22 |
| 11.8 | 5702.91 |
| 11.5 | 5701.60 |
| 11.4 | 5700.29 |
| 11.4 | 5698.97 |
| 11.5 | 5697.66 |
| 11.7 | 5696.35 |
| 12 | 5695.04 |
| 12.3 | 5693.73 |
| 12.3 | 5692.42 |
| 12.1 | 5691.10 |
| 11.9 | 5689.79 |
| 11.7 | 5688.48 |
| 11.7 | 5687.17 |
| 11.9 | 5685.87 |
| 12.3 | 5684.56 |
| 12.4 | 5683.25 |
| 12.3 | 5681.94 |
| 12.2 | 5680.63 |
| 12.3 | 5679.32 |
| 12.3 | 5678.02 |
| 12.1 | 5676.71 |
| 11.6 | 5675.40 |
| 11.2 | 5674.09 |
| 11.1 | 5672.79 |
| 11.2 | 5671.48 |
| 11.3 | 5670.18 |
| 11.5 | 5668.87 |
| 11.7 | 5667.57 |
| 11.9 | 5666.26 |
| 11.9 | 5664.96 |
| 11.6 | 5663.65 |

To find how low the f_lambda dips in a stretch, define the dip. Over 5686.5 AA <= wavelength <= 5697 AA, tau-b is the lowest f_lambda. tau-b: 11.7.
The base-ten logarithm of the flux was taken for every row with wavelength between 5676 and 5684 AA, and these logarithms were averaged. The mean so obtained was 1.09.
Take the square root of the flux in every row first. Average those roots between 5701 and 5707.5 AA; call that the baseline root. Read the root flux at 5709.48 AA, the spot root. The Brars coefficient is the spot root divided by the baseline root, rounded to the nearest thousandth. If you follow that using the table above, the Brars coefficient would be 0.977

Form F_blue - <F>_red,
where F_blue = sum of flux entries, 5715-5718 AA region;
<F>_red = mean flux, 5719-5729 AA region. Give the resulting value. 10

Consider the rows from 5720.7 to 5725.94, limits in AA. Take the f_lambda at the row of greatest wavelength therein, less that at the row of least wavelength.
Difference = 0.60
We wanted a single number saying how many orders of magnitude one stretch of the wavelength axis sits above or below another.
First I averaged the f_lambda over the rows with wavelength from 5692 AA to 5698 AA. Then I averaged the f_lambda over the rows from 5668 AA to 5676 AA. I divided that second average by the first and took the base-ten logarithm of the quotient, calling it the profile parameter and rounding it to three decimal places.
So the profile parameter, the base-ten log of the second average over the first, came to -0.024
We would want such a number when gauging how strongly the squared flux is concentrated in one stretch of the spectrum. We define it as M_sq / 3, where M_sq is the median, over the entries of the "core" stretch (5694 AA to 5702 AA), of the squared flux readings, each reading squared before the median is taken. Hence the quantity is 44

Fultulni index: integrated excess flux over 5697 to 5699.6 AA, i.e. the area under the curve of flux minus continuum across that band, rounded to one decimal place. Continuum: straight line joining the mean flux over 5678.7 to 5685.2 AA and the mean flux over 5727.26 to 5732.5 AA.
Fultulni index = -2.0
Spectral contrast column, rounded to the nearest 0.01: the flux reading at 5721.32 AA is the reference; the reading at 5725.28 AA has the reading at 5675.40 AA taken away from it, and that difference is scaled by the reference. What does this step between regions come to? 0.12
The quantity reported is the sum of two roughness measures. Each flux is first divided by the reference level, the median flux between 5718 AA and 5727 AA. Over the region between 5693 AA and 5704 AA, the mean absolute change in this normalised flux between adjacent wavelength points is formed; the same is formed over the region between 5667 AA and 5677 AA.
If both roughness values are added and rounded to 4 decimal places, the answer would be 0.0324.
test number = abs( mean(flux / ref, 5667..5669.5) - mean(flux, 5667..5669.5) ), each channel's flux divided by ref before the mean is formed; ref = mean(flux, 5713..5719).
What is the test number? 10.6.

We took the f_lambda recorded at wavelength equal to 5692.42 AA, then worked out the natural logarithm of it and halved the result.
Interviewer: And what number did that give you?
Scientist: 1.255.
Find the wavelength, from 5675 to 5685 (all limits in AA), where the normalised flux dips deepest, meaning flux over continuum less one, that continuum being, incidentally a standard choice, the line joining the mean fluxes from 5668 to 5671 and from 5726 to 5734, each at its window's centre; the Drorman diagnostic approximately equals 5675.40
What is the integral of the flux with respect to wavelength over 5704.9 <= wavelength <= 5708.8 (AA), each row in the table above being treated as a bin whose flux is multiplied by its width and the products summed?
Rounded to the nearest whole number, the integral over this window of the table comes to 48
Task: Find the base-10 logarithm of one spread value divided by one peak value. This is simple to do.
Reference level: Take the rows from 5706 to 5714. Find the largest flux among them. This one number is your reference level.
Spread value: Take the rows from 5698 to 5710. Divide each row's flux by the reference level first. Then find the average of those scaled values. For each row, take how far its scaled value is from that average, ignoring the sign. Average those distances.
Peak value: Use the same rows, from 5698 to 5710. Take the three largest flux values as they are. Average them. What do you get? -2.64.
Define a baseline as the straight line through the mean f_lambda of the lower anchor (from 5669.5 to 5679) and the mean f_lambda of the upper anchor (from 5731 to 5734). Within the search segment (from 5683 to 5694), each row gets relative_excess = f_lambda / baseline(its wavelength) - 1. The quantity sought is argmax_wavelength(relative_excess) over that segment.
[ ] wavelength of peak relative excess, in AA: 5683.25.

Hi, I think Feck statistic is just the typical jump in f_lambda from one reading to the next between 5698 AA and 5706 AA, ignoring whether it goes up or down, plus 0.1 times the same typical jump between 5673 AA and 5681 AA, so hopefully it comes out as 0.22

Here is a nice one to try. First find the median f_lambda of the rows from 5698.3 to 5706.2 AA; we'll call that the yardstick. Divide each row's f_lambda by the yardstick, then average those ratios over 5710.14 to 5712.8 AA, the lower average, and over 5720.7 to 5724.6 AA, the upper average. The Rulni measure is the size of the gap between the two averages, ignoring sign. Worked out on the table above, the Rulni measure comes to 0.14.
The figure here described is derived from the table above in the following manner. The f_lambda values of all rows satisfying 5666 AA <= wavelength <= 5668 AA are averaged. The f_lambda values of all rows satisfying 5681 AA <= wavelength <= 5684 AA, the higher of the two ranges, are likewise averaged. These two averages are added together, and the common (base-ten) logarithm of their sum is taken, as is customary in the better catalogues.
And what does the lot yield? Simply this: 1.38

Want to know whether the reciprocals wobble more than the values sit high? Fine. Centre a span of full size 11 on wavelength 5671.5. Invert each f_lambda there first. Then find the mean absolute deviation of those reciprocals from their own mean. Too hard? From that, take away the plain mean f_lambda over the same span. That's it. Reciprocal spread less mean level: -11.5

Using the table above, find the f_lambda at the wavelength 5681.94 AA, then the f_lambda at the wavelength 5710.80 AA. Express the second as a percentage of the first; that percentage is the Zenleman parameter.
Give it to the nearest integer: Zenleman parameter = 92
